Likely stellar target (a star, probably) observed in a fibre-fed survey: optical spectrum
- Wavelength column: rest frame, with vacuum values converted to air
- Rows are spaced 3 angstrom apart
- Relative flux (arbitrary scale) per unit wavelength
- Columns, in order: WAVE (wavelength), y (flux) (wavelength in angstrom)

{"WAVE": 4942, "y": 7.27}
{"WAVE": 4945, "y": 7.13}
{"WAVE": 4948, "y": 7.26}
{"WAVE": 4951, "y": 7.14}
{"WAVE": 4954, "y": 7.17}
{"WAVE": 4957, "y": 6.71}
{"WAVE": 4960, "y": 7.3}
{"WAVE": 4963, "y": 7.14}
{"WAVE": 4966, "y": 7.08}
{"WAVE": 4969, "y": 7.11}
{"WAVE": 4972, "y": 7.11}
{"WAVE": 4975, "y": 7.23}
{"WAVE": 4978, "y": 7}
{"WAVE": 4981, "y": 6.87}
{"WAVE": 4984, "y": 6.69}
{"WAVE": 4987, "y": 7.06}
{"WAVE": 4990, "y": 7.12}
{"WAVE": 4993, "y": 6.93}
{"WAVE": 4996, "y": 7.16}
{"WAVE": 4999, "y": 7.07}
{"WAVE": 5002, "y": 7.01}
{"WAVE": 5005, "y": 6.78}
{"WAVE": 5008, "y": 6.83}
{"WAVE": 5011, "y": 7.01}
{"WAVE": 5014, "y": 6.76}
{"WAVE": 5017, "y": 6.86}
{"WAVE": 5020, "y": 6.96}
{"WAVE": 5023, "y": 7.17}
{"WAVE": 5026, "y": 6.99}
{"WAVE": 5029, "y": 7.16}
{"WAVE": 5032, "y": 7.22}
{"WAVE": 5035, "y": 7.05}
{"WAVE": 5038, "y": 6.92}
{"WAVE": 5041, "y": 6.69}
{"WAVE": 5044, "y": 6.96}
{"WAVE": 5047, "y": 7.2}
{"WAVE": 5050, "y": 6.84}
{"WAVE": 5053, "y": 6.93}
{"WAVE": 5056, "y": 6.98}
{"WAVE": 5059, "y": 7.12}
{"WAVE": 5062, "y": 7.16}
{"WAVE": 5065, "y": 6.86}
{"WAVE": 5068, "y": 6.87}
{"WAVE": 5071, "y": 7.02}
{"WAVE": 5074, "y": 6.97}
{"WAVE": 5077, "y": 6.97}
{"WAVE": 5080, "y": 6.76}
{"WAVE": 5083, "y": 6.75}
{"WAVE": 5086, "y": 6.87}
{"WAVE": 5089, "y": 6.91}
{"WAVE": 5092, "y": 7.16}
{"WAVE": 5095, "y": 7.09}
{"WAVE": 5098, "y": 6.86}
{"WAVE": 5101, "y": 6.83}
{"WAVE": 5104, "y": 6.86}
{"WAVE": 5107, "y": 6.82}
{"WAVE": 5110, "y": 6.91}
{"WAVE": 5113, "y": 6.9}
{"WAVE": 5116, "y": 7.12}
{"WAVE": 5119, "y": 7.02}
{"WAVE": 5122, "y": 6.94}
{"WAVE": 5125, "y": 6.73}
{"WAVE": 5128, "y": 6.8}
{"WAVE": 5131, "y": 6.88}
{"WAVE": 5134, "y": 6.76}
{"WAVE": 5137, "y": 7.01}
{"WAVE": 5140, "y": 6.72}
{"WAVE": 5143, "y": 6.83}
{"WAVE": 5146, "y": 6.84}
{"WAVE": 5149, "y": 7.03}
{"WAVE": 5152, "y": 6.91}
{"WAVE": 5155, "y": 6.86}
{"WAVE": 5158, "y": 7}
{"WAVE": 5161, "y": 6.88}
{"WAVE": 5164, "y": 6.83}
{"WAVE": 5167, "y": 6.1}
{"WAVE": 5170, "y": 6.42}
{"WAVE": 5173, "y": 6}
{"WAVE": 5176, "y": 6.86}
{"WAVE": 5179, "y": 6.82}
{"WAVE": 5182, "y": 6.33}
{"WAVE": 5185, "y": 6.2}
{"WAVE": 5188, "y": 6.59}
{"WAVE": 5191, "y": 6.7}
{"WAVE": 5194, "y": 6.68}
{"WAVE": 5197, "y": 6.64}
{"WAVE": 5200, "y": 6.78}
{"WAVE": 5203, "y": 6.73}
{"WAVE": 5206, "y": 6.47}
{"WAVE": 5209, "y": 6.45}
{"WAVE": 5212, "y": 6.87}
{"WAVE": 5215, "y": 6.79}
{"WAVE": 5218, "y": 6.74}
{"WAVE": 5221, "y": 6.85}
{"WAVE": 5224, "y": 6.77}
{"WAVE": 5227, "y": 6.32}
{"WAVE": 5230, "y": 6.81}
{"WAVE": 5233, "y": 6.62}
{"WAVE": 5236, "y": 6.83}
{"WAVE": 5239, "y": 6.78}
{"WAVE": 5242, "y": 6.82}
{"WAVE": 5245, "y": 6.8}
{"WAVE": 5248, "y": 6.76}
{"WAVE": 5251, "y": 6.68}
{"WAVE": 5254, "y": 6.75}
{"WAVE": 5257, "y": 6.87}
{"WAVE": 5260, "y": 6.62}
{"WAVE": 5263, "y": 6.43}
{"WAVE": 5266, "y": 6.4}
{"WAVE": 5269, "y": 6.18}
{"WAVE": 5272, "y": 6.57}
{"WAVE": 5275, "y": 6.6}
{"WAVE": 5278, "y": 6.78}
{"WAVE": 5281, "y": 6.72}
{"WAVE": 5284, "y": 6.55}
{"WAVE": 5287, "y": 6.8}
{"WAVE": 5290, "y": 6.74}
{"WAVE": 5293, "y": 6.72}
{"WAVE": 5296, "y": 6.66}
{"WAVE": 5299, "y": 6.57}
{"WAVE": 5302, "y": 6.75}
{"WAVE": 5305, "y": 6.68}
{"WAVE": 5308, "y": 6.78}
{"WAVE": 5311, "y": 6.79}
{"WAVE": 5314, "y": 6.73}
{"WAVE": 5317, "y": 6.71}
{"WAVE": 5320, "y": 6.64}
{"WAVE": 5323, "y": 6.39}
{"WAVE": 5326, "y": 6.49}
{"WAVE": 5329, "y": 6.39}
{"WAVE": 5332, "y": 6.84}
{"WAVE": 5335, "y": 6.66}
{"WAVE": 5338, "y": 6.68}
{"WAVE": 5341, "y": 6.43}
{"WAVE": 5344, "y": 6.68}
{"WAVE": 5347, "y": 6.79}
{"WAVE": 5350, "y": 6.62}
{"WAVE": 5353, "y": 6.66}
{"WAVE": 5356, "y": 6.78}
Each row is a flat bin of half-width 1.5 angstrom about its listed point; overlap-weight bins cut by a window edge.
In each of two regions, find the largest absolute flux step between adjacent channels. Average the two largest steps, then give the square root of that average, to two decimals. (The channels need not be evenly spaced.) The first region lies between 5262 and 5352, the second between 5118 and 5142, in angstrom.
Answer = 0.61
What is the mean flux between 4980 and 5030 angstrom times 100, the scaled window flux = 697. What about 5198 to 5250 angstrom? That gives 672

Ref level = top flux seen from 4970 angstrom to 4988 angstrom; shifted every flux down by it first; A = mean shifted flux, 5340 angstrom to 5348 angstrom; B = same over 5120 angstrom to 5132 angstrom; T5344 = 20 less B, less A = 21.0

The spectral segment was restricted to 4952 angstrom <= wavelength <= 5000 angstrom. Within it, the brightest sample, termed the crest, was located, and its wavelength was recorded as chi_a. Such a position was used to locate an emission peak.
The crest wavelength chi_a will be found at 4960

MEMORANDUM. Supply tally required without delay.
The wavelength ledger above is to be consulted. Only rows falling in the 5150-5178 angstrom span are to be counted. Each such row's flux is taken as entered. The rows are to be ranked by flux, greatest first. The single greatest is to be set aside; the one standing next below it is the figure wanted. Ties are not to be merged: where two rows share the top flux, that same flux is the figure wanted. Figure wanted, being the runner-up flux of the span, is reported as 6.91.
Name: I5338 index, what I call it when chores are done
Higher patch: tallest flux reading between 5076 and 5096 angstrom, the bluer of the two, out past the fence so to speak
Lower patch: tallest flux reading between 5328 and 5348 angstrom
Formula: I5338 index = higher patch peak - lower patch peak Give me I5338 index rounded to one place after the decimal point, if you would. 0.3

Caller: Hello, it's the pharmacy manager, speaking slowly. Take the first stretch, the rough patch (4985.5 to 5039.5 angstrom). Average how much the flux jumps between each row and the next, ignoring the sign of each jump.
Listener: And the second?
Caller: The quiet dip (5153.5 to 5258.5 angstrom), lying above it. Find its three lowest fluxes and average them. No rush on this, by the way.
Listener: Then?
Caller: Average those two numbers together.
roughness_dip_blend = 3.12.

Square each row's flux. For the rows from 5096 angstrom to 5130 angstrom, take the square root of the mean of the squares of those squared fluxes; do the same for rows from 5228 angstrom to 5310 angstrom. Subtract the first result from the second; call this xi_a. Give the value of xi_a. -2.9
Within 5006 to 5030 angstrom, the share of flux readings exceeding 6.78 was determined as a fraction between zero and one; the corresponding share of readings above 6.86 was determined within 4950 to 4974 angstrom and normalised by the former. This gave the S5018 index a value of 1.00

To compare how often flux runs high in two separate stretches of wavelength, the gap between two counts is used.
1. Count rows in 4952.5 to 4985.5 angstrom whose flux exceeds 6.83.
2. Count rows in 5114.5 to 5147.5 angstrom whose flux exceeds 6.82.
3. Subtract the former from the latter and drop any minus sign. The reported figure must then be 2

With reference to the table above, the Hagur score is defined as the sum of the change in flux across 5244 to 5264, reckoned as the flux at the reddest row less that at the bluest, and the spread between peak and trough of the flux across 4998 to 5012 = -0.1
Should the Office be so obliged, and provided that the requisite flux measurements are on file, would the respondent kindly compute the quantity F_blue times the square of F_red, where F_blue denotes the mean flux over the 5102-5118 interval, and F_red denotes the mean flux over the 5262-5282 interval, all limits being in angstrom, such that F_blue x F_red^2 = 295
